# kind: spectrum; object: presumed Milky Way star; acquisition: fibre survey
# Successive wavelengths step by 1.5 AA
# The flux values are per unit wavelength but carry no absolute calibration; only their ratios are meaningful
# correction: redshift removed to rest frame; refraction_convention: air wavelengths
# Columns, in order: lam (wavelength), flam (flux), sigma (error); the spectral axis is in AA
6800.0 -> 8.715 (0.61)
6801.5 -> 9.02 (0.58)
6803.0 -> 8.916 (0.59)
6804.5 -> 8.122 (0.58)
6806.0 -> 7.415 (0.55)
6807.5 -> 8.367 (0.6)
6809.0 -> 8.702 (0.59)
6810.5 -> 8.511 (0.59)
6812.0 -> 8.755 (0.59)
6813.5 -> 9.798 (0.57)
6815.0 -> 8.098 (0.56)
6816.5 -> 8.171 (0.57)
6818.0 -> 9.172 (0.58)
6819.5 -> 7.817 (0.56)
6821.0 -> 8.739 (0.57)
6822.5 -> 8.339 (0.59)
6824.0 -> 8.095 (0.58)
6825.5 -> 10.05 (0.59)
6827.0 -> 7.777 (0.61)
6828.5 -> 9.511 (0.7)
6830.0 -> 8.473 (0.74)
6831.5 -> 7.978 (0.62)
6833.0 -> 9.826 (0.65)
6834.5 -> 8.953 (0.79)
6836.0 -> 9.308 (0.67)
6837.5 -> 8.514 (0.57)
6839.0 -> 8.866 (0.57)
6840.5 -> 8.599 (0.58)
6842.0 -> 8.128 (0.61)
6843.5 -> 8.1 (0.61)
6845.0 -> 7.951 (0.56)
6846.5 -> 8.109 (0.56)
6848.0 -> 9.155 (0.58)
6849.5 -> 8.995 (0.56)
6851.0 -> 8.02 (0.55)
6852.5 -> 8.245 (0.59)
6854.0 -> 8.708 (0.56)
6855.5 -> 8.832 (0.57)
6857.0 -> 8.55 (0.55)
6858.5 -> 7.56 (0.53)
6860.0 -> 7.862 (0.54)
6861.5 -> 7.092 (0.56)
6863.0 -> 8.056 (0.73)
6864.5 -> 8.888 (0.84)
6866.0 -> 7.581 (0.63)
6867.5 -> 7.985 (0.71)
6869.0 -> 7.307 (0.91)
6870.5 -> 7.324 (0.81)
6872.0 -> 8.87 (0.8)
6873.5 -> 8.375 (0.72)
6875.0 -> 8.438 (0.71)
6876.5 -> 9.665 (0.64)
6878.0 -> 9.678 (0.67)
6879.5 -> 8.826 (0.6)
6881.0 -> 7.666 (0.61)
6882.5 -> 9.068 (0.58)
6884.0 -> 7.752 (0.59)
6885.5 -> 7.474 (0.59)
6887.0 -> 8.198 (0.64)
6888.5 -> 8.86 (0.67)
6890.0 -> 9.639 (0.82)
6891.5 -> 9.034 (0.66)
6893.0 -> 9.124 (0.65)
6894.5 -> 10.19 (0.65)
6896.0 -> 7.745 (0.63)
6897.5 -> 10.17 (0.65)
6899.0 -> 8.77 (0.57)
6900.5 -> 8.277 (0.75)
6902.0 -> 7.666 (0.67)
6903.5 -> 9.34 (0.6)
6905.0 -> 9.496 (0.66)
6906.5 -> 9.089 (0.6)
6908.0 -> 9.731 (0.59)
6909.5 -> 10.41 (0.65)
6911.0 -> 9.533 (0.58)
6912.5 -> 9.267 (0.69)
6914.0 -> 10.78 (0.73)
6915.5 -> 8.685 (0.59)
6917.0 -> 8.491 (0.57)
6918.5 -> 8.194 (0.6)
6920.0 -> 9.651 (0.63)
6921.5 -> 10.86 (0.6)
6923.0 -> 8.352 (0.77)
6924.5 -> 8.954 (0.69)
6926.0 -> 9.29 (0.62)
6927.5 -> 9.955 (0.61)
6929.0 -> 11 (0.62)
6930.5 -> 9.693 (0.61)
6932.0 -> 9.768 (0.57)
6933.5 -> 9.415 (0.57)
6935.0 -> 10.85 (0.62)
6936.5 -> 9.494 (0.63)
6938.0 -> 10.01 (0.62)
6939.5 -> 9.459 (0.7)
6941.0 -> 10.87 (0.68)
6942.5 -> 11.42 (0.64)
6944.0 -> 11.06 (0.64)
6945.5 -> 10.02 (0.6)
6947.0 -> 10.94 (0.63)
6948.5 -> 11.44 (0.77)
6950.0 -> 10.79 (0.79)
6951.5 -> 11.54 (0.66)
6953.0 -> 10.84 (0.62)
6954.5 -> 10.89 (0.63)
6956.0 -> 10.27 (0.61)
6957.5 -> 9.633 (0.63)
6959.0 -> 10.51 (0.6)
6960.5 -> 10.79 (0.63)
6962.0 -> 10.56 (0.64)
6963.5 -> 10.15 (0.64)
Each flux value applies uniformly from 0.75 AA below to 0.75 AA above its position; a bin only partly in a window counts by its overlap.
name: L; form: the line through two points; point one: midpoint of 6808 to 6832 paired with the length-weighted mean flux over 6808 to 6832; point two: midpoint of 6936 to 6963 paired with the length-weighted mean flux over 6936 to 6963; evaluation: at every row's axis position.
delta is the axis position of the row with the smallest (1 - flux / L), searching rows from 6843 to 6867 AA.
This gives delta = 6848.0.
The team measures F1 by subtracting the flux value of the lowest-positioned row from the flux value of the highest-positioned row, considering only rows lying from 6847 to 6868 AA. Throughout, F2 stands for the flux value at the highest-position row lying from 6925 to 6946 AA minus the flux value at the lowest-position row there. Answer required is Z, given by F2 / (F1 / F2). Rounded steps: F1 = -1.2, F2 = 0.7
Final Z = -0.5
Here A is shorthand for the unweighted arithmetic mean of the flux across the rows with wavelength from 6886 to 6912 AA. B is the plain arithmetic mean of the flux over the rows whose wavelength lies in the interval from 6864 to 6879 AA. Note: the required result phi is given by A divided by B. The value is 1.09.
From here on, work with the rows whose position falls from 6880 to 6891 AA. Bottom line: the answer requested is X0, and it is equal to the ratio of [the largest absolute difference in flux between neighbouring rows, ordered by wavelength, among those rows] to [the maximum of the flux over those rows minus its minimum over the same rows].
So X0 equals 0.65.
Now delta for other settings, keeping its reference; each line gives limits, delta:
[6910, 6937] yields 6914.0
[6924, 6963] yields 6942.5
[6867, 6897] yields 6894.5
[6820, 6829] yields 6825.5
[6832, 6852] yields 6833.0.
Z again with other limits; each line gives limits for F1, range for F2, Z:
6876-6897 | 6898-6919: -0.2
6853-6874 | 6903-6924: -2.9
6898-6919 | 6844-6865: -1.5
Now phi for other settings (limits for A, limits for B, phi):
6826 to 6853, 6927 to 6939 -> 0.86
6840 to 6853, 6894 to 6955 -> 0.85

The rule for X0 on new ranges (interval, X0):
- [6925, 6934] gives 0.76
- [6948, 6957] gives 0.59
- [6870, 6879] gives 0.66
